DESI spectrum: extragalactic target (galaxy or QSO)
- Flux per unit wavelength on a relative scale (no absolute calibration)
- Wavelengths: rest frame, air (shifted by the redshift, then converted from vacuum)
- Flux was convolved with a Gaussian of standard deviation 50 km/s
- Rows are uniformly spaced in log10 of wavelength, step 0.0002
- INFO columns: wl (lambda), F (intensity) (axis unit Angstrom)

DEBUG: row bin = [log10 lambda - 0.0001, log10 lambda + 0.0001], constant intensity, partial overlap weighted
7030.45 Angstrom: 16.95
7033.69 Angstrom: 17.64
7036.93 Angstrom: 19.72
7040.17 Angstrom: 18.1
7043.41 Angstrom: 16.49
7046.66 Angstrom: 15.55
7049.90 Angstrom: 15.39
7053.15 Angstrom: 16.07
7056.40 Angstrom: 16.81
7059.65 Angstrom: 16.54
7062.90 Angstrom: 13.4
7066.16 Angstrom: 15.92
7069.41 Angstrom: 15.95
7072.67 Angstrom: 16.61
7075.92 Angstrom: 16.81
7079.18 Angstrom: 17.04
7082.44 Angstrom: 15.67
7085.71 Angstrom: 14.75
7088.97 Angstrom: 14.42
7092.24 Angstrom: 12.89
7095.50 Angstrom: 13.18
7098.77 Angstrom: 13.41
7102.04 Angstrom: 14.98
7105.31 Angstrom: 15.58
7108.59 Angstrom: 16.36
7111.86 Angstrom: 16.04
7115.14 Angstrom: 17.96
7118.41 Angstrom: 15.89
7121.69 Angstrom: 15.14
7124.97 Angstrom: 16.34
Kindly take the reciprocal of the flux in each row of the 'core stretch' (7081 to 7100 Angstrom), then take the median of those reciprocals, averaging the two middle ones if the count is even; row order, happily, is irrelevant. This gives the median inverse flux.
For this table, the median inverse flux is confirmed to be 0.0720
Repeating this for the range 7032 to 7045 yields 0.0560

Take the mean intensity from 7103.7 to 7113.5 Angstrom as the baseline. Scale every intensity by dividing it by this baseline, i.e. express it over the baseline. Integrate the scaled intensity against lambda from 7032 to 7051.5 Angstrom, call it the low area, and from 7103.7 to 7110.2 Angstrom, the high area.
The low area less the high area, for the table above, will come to 14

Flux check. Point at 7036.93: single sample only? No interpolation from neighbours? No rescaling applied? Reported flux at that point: 19.72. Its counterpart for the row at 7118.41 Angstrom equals 15.89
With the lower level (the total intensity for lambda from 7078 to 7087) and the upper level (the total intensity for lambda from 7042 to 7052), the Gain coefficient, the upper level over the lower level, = 1.00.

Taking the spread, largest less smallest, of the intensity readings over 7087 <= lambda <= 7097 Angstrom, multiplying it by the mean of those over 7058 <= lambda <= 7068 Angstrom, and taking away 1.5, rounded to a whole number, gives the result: 22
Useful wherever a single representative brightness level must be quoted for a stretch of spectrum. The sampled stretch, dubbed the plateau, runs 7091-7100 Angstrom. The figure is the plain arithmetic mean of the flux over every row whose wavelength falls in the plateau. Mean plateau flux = 13.2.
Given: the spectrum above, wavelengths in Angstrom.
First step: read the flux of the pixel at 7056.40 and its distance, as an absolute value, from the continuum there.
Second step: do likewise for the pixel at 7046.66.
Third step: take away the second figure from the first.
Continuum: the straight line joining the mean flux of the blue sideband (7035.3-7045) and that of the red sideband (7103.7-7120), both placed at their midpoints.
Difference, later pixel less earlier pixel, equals -1.5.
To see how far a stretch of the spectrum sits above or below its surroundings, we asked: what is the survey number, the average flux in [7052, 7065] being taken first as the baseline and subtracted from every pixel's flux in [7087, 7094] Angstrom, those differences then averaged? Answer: -2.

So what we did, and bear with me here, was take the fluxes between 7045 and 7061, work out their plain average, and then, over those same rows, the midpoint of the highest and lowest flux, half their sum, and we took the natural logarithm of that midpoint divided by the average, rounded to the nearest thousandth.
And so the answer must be 0.002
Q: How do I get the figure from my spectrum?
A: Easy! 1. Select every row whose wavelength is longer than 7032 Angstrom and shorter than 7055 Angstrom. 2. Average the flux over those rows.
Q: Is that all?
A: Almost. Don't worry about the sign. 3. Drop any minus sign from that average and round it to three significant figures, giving 17.0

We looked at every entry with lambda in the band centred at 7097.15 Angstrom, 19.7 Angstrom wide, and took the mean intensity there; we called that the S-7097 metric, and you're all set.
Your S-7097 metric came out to 14.1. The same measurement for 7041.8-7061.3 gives 16.1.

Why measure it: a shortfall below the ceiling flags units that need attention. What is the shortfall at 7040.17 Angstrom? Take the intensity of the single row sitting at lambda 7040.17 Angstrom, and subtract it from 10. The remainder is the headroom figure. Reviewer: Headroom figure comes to -8.1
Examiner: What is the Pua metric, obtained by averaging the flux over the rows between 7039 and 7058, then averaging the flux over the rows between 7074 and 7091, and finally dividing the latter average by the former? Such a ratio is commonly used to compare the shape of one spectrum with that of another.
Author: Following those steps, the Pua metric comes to 0.96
